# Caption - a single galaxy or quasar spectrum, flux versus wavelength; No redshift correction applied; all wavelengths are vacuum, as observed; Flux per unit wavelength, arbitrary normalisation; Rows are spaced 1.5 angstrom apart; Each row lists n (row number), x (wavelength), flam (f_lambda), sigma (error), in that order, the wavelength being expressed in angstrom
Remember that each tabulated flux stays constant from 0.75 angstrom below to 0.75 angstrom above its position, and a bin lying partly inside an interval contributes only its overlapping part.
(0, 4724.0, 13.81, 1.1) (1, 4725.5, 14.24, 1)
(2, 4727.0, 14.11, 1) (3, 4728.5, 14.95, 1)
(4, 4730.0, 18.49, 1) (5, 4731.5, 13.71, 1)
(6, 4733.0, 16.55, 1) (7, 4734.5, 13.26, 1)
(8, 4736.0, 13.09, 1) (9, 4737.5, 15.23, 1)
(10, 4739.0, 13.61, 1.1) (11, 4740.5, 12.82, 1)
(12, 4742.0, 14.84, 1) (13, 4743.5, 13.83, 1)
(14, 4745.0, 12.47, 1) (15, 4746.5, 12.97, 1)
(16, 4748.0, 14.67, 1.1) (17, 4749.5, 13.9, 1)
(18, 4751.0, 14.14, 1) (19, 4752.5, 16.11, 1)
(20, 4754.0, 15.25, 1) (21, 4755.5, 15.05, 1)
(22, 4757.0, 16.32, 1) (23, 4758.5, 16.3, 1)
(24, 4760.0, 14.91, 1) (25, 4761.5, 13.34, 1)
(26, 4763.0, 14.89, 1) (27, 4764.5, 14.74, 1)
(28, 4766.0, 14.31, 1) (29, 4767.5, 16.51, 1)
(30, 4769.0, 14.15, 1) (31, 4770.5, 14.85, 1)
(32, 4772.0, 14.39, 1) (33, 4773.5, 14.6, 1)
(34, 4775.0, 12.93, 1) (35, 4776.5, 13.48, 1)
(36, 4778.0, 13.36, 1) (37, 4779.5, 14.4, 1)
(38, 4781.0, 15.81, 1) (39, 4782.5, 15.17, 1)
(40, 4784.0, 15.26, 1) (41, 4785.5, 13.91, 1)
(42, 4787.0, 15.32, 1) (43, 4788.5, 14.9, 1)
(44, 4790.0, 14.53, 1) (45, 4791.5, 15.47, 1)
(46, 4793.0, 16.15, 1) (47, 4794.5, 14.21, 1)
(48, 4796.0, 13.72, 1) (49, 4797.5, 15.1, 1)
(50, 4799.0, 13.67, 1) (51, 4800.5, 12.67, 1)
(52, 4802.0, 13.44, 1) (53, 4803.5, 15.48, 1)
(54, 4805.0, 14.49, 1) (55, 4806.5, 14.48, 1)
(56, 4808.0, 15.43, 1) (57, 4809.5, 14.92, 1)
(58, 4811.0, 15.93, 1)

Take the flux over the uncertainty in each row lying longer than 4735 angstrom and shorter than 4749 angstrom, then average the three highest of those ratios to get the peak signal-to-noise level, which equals 14.6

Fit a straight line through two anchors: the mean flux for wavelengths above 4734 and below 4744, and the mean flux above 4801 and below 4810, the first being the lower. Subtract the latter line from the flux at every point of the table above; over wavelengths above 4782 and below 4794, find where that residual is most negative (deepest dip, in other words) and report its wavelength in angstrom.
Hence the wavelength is 4785.5 angstrom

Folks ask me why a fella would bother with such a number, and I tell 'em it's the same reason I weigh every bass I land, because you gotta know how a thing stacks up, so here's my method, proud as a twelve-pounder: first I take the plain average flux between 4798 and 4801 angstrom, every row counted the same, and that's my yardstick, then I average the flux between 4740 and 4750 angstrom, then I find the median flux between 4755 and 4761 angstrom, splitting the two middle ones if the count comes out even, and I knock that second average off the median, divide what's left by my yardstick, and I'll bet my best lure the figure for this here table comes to 0.15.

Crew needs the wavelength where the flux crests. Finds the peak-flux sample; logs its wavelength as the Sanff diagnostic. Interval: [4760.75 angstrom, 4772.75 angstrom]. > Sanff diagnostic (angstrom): 4767.5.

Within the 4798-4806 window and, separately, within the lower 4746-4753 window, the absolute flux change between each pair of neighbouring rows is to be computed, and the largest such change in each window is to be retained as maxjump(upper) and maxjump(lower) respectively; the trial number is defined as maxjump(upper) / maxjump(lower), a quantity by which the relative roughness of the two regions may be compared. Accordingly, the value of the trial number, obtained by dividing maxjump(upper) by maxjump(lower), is 1.0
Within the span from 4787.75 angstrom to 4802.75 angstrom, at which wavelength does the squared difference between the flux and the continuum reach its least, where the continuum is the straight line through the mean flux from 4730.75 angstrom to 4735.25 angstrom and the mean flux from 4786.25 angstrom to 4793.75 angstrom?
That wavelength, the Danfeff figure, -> 4791.5 angstrom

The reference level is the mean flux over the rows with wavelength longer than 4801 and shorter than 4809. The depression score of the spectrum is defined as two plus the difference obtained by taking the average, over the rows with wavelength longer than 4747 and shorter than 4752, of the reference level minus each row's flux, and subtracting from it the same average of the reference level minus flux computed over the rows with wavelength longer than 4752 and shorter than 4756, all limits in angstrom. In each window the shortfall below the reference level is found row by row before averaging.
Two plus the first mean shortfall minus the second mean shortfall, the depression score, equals 3.2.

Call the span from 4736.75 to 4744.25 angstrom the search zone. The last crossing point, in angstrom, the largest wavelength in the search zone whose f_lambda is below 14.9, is 4743.5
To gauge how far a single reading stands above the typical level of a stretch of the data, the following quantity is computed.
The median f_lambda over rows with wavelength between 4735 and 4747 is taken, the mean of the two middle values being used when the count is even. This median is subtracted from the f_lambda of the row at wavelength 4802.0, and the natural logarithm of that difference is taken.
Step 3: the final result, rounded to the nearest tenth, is -2.4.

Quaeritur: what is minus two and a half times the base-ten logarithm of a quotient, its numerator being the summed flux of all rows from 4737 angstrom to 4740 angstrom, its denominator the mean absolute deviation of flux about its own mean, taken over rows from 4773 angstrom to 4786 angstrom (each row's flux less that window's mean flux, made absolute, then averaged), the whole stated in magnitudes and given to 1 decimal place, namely -3.9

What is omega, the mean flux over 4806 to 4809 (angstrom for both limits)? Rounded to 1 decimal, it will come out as 15.0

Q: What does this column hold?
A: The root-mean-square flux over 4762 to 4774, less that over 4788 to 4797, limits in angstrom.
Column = 0.0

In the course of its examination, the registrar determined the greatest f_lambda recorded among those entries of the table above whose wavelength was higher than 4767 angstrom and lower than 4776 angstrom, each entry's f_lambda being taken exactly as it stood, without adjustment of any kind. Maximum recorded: 16.51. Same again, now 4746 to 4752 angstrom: 14.67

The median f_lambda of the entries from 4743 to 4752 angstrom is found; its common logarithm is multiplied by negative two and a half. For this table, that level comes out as -2.85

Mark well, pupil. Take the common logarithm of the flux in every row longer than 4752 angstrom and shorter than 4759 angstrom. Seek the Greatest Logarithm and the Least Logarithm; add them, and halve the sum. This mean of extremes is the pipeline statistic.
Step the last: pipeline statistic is 1.195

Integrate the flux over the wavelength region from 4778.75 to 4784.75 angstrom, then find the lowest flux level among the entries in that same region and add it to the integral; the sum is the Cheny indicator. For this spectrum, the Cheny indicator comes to 105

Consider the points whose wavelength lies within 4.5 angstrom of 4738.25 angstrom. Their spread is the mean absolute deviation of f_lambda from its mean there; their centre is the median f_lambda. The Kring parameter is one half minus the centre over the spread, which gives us -15.9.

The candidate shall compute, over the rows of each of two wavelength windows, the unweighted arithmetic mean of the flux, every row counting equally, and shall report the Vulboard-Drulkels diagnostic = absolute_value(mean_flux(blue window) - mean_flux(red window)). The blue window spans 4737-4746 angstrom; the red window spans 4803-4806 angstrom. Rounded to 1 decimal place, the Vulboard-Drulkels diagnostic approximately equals 1.2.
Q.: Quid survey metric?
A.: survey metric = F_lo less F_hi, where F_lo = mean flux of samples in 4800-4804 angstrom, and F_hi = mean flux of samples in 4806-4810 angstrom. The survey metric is -1.1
